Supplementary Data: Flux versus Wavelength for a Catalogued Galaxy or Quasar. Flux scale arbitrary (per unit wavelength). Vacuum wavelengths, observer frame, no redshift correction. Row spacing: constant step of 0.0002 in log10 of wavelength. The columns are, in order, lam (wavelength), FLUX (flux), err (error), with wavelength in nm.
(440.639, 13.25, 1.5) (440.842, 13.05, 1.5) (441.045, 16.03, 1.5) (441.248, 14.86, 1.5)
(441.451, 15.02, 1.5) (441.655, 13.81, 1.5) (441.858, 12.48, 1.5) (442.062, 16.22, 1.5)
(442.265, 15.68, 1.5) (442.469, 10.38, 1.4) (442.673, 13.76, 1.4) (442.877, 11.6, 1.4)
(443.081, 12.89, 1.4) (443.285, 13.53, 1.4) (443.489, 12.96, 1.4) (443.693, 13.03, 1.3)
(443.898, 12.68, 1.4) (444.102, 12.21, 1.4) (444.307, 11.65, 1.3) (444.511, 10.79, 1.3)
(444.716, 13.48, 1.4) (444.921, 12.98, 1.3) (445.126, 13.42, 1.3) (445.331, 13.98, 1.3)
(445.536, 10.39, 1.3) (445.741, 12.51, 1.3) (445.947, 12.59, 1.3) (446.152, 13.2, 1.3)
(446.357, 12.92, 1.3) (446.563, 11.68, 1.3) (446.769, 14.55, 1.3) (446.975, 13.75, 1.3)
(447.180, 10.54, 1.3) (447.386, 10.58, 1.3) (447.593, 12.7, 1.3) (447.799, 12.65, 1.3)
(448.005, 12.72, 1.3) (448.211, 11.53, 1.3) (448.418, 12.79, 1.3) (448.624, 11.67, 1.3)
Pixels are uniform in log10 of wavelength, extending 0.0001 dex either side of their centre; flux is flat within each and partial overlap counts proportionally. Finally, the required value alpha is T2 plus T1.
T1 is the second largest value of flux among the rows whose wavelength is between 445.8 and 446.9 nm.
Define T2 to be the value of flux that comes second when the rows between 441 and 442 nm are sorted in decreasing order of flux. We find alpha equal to 28.2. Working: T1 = 13.2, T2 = 15.02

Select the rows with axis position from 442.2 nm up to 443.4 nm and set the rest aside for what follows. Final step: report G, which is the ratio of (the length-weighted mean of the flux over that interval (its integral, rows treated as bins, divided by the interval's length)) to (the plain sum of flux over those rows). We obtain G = 0.1656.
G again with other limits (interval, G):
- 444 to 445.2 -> 0.1664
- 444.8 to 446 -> 0.1668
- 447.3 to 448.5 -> 0.1667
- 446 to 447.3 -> 0.1663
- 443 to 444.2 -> 0.1667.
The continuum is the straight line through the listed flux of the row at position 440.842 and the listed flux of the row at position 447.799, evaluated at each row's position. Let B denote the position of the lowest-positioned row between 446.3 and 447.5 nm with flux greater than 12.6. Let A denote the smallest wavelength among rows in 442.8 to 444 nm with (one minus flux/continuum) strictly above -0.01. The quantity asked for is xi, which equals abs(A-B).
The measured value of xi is 3.48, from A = 442.877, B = 446.357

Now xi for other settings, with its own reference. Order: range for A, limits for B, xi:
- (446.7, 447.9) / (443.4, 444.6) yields 3.69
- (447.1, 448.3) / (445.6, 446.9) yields 1.03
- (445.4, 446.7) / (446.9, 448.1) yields 1.44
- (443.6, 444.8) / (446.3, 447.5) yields 2.46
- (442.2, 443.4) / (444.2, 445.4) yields 2.25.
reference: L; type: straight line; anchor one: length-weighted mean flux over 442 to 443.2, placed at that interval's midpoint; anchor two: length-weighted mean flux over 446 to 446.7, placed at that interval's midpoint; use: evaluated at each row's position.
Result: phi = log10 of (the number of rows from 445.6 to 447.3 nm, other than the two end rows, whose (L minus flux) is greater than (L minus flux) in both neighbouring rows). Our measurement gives 0.00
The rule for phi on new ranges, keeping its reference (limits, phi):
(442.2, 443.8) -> 0.48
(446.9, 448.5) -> 0.48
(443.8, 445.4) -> 0.30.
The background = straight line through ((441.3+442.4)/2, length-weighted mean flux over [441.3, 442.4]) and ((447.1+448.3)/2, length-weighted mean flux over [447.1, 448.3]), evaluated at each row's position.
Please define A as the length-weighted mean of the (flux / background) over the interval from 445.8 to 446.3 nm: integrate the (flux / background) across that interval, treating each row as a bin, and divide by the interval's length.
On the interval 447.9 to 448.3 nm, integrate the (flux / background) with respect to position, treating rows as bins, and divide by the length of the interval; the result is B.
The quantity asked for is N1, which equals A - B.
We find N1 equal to -0.02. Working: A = 1.02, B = 1.05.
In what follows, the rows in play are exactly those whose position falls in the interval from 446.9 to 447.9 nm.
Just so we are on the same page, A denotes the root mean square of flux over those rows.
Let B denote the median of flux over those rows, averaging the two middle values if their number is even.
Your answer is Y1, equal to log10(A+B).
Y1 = 1.39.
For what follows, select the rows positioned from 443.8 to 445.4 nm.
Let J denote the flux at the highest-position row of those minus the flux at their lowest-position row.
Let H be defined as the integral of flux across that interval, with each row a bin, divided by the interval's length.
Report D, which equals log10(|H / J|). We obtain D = 0.99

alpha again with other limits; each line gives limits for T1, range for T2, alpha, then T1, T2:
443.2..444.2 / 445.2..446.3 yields 26.2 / 13.03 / 13.2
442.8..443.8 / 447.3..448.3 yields 25.7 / 13.03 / 12.7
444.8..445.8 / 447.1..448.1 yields 26.1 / 13.42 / 12.7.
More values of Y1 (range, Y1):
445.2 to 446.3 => 1.40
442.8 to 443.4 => 1.41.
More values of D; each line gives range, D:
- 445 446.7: 0.86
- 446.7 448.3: 0.61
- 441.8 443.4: 1.10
